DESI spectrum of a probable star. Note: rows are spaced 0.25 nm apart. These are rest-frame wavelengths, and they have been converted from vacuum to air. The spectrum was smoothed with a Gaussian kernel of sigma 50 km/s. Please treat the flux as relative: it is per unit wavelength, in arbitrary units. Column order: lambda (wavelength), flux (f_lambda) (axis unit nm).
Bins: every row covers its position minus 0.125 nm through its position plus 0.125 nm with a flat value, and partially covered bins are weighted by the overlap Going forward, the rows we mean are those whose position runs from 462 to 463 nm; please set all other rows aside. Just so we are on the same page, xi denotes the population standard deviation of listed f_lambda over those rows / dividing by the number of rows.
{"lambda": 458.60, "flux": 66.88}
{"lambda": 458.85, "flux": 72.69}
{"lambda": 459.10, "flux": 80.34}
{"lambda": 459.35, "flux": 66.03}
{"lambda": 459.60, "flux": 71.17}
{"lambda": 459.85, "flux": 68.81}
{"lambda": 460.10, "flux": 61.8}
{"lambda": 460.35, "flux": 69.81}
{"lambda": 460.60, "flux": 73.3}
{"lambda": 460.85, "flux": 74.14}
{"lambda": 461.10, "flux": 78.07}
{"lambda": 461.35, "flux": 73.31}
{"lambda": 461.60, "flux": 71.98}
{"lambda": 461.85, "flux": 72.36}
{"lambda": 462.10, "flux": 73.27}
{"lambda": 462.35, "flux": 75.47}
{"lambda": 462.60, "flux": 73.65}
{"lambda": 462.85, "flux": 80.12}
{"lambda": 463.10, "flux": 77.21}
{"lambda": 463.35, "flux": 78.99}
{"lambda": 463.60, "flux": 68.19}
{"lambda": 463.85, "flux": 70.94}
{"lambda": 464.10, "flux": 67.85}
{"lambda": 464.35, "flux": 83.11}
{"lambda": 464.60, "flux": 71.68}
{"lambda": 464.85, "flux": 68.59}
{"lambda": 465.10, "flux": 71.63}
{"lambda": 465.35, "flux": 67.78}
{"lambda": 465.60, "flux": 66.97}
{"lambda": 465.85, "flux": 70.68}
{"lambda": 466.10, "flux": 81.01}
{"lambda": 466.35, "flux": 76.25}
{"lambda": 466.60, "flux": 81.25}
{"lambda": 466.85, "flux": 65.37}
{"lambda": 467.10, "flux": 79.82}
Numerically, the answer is 2.7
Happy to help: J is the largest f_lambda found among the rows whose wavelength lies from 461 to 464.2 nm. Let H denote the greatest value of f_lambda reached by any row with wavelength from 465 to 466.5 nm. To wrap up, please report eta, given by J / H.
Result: 0.989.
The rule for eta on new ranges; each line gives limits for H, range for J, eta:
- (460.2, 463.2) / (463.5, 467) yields 1.037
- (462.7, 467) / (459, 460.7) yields 0.967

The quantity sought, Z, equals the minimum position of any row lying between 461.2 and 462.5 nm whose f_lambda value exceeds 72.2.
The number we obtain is 461.35 nm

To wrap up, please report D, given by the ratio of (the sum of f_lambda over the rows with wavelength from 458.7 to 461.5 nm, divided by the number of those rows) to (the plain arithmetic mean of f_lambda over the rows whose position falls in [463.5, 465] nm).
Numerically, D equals 1.00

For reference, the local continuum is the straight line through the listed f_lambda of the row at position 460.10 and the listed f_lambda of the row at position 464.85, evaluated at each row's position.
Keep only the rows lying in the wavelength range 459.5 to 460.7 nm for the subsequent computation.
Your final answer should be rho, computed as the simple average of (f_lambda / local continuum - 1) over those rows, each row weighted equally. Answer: 0.12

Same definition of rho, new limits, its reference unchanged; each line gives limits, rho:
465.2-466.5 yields 0.04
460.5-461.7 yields 0.17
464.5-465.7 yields 0.01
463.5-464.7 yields 0.07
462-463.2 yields 0.16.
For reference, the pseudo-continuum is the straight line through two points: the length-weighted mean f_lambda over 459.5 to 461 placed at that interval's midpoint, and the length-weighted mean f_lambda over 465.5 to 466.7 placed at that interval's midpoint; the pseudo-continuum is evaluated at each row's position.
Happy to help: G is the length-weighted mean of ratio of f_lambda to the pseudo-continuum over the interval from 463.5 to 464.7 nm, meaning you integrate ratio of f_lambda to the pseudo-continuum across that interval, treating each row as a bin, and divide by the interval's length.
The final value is 0.99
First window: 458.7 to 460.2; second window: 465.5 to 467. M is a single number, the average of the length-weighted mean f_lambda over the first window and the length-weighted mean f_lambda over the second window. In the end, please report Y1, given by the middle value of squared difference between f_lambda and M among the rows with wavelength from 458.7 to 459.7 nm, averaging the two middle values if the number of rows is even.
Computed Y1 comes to 18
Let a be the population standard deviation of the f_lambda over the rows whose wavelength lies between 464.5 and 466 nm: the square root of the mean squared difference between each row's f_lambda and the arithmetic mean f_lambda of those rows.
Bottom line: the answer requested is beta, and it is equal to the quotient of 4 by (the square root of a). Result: 2.9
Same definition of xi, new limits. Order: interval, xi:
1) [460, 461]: 4.9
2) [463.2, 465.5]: 5.1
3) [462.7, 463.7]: 4.7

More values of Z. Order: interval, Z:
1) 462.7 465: 462.85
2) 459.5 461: 460.60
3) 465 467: 466.10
